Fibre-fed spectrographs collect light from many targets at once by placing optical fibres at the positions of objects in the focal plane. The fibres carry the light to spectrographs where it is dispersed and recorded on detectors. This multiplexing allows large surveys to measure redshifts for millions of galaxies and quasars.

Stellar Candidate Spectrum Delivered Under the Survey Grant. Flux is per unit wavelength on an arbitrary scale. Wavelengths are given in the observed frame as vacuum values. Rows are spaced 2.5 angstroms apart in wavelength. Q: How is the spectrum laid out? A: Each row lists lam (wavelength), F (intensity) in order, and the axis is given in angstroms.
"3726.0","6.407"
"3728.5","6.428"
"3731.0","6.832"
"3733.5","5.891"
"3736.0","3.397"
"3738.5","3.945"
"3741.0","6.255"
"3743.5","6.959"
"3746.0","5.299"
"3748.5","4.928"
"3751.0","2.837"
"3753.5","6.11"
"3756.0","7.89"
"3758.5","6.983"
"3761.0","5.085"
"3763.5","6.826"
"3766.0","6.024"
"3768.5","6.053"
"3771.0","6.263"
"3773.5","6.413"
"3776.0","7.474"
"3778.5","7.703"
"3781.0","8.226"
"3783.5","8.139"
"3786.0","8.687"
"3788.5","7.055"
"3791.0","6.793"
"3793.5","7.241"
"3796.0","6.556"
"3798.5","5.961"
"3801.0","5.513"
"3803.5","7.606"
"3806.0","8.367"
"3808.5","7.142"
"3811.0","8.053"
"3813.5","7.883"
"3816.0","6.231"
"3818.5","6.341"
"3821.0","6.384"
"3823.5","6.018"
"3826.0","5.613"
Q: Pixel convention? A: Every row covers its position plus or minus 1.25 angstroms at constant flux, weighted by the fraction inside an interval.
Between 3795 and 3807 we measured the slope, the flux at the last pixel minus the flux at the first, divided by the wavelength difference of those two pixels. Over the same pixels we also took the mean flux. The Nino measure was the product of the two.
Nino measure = 1.2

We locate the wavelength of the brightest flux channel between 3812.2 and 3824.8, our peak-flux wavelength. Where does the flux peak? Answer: 3813.5 angstroms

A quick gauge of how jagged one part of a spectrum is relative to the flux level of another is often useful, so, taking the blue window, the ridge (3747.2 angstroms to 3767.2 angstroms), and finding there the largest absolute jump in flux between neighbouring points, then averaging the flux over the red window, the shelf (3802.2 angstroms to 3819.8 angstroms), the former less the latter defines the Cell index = -4.1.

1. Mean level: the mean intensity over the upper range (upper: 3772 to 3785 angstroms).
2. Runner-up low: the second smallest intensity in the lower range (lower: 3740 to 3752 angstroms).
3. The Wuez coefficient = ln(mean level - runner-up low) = 0.98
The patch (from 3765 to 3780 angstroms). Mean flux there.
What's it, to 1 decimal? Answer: 6.7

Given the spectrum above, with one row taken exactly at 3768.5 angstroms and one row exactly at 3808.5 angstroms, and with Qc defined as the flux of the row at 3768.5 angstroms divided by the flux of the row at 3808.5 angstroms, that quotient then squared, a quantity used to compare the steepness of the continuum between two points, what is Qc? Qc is 0.72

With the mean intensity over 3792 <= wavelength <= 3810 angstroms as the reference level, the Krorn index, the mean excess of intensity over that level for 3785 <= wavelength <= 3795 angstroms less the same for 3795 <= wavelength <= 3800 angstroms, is 1.2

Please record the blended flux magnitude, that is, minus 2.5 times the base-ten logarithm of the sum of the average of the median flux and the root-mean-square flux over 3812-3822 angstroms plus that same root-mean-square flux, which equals -2.81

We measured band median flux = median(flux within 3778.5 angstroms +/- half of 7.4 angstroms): 7.7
